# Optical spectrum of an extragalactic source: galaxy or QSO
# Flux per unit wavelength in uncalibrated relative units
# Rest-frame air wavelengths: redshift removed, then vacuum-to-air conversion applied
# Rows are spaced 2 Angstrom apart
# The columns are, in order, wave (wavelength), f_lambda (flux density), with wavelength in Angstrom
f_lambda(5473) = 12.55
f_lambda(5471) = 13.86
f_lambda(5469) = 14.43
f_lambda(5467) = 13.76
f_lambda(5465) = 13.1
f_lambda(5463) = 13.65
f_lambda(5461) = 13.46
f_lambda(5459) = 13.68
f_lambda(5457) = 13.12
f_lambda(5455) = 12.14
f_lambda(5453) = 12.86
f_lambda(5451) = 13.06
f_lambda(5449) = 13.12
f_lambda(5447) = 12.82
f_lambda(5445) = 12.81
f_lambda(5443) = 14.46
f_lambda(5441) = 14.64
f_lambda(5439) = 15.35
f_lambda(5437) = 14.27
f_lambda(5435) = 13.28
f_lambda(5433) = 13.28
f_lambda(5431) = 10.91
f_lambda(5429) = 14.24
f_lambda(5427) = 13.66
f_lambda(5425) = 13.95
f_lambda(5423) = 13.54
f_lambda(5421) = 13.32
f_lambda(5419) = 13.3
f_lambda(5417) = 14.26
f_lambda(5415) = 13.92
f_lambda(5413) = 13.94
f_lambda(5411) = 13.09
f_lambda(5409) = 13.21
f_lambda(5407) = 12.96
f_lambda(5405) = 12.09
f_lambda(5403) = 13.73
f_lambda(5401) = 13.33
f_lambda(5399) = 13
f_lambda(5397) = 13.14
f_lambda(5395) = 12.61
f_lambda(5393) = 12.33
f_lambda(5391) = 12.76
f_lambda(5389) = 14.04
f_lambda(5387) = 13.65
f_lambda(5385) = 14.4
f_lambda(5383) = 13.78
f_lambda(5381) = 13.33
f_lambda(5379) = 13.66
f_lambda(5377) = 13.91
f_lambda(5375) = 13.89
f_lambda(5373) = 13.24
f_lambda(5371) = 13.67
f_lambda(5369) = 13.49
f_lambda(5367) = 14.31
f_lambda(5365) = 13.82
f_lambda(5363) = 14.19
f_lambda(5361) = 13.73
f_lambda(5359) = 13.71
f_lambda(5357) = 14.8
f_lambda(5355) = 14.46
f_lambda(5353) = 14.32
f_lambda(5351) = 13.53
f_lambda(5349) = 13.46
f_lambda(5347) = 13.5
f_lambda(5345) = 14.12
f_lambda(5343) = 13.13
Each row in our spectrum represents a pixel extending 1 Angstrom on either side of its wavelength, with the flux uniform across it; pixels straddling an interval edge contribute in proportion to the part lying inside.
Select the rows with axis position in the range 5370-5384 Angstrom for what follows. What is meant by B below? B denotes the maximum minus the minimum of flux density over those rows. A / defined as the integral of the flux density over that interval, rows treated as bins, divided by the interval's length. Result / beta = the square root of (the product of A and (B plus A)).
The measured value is 14.0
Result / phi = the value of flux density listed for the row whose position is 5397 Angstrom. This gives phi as 13.14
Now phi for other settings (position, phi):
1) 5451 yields 13.06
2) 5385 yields 14.4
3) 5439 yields 15.35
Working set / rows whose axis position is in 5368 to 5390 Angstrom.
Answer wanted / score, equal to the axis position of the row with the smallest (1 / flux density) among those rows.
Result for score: 5385 Angstrom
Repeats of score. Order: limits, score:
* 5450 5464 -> 5459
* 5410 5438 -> 5437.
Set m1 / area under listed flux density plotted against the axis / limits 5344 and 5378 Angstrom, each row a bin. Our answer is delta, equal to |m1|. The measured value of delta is 472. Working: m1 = 472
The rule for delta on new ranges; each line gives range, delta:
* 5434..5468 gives 459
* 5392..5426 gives 451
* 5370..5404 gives 457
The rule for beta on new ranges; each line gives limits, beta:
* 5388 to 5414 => 14.0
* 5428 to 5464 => 15.5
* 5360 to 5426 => 14.6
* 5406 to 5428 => 14.2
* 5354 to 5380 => 14.7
